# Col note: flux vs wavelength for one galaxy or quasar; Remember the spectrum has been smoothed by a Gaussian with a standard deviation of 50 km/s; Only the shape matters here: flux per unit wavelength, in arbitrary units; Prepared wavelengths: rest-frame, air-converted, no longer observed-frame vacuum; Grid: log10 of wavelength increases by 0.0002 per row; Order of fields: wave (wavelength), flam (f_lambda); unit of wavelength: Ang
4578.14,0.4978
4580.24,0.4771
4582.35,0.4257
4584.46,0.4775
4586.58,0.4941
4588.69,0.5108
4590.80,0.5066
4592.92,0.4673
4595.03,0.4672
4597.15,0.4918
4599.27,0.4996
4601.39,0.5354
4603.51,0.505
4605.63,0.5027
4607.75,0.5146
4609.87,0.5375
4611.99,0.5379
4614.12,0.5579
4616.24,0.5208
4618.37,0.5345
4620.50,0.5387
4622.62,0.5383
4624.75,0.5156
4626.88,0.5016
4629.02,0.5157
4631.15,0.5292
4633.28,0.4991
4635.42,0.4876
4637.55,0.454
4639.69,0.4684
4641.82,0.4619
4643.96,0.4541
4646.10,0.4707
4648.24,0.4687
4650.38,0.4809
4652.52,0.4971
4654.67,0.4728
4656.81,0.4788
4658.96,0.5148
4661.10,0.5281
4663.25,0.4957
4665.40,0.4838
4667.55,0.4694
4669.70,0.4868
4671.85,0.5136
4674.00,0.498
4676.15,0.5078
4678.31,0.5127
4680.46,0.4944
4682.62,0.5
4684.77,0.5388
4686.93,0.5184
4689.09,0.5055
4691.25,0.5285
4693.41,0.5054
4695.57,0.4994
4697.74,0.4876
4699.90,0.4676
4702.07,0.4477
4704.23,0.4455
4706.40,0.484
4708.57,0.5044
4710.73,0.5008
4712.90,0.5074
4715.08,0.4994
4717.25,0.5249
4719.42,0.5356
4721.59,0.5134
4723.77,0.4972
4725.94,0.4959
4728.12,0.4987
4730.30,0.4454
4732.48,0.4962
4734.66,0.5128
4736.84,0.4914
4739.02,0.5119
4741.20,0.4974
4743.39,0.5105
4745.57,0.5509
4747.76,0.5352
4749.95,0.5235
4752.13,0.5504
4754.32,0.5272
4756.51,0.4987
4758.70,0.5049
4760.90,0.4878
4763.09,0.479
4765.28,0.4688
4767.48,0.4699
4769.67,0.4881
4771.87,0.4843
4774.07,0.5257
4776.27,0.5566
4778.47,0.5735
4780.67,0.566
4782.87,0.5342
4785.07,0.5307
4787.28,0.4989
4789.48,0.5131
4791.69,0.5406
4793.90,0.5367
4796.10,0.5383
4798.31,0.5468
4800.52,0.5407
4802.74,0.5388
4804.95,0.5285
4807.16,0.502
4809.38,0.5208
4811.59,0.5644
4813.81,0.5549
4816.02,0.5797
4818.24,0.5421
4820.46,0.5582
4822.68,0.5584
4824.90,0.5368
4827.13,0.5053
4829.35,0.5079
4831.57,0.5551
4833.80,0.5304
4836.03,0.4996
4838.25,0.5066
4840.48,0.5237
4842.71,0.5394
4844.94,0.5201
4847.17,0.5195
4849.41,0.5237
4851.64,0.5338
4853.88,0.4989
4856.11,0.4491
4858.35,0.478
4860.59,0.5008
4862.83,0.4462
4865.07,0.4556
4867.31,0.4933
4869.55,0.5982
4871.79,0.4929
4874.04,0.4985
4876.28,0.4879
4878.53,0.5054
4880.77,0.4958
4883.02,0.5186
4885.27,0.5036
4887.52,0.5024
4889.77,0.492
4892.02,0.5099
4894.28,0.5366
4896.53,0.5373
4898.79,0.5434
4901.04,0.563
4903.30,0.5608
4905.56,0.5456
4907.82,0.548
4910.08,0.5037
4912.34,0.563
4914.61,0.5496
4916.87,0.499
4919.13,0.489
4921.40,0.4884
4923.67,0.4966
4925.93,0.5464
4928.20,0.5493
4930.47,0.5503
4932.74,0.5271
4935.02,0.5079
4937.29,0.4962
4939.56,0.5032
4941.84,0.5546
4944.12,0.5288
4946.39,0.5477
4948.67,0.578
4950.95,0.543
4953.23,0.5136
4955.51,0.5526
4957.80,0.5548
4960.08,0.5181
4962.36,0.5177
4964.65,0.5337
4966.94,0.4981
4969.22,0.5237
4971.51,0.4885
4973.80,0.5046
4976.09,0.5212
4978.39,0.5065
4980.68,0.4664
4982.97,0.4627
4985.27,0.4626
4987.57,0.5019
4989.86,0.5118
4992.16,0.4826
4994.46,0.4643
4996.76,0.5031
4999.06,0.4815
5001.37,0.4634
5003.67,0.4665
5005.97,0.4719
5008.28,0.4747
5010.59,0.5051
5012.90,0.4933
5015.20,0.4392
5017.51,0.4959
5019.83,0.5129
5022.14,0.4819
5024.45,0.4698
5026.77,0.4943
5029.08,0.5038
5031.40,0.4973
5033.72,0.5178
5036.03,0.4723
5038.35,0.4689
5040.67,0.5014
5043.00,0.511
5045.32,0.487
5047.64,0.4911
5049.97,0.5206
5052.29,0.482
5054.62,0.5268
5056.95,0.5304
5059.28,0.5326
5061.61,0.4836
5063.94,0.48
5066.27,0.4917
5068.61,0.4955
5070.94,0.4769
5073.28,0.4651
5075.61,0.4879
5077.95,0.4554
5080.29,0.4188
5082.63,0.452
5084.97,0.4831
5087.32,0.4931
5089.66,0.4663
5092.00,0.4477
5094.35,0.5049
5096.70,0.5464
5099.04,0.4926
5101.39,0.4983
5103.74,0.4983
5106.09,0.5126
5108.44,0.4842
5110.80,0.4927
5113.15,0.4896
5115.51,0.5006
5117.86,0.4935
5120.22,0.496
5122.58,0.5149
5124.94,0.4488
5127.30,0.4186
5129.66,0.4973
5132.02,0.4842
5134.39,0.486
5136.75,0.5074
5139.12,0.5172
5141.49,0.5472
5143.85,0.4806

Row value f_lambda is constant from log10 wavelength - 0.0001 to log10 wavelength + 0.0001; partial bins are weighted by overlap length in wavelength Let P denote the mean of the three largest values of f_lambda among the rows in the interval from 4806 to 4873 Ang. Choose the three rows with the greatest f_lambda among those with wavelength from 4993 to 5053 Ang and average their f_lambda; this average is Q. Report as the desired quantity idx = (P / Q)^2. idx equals 1.26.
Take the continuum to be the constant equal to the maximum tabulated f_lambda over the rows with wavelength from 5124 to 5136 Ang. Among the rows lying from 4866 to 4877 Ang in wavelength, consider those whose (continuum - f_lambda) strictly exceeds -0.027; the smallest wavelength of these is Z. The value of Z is 4867.31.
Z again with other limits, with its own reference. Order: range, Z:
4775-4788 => 4787.28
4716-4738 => 4721.59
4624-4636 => 4624.75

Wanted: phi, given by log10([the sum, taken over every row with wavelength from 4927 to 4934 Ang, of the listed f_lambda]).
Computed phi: 0.211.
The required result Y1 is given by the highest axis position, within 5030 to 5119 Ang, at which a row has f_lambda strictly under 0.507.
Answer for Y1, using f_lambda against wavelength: 5117.86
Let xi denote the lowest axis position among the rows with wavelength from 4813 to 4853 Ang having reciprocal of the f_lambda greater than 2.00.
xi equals 4836.03 Ang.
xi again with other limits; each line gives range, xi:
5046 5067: 5047.64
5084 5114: 5084.97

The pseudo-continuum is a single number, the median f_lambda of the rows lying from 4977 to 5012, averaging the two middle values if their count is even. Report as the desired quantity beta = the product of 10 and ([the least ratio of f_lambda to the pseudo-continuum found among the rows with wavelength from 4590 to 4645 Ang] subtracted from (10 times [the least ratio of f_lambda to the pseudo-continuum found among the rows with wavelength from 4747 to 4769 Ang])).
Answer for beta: 89.2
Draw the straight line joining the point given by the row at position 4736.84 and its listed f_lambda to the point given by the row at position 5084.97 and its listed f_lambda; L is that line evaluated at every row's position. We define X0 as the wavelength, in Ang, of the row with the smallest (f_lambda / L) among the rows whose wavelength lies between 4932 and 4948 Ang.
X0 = 4937.29 Ang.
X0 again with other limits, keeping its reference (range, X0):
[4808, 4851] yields 4836.03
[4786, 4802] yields 4787.28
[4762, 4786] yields 4765.28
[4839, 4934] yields 4862.83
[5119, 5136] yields 5127.30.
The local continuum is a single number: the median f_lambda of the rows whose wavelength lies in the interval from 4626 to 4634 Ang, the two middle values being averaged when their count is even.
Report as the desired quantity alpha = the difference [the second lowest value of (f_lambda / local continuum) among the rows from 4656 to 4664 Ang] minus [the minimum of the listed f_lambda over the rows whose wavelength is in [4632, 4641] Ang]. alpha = 0.52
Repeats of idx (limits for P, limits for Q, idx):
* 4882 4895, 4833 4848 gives 0.96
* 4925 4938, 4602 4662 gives 1.01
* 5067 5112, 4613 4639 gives 0.92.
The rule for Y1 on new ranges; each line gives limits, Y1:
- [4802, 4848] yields 4838.25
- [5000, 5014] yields 5012.90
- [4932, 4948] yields 4939.56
